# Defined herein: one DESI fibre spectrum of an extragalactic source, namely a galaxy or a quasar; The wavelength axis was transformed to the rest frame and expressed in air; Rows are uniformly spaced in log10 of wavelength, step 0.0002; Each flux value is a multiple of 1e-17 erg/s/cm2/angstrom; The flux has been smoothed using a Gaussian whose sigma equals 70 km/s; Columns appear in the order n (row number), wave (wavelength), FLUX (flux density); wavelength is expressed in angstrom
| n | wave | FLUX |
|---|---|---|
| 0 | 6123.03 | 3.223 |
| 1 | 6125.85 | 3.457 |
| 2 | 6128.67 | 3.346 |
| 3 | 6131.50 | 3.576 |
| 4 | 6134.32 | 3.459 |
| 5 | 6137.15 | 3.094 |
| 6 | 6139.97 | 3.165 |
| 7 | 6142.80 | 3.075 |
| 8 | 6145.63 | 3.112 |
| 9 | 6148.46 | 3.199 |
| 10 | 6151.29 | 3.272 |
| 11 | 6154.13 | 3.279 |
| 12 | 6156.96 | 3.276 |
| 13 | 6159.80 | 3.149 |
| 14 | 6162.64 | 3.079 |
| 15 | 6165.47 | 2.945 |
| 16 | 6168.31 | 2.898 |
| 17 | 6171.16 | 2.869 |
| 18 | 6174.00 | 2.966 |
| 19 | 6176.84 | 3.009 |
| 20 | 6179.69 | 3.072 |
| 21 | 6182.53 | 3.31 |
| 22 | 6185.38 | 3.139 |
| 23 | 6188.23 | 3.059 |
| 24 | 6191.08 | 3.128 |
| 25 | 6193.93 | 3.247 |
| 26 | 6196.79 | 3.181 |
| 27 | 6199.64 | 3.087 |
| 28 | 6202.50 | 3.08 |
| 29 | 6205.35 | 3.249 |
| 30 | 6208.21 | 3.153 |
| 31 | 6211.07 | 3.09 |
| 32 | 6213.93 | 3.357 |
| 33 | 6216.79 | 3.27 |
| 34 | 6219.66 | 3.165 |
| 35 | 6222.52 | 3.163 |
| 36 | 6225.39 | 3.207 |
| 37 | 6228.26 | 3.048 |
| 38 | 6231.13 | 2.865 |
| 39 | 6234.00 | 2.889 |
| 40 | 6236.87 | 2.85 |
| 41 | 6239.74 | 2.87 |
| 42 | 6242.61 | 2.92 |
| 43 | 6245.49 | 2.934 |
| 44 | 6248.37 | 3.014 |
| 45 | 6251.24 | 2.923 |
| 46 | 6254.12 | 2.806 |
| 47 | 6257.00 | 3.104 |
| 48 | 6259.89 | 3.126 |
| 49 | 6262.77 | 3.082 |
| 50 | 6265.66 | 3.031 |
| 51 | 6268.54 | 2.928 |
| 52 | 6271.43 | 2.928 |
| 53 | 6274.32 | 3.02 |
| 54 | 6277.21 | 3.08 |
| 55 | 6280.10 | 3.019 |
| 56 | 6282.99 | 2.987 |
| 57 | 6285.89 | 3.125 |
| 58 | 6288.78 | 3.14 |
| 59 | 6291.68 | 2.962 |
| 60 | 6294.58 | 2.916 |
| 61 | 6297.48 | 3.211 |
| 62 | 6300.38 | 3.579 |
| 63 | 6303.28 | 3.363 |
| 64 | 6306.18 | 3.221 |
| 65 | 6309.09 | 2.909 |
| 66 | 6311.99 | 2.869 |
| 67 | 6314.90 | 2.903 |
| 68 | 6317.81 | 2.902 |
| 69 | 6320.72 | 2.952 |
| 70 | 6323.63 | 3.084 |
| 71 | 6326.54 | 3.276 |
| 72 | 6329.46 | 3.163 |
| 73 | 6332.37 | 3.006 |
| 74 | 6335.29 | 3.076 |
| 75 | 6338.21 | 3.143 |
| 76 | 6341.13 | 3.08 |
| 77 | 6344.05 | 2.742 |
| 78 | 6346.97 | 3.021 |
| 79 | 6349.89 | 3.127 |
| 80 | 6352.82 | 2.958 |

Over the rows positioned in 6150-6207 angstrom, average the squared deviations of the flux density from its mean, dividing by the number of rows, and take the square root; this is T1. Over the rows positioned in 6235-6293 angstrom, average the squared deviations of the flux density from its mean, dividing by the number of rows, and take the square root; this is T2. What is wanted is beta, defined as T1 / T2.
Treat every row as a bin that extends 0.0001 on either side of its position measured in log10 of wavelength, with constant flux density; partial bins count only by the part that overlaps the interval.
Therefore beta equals 1.4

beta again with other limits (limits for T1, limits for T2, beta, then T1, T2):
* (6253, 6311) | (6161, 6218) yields 1.3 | 0.171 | 0.13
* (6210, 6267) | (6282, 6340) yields 0.8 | 0.148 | 0.18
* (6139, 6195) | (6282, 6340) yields 0.7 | 0.127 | 0.18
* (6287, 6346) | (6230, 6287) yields 2.0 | 0.191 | 0.09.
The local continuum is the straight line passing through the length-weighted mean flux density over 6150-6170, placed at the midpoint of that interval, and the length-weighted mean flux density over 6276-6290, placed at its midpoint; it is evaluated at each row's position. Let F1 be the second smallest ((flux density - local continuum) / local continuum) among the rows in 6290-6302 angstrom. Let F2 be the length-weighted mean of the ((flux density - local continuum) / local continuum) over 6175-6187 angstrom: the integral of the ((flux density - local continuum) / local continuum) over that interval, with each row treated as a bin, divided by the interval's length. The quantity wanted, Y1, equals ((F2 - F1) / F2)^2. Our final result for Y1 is 96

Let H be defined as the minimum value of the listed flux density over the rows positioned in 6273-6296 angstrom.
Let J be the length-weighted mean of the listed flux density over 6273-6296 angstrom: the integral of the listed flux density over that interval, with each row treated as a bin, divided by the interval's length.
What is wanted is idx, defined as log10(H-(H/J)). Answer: 0.291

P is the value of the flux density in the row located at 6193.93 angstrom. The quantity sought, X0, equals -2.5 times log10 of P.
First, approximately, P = 3.247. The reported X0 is -1.28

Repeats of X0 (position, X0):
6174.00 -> -1.18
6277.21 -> -1.22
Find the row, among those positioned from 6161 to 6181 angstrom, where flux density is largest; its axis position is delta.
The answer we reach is 6162.64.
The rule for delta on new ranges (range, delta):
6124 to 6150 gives 6131.50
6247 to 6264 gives 6259.89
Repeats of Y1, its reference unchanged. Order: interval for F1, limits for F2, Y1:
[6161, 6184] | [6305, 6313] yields 7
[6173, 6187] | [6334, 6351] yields 34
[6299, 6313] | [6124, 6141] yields 3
